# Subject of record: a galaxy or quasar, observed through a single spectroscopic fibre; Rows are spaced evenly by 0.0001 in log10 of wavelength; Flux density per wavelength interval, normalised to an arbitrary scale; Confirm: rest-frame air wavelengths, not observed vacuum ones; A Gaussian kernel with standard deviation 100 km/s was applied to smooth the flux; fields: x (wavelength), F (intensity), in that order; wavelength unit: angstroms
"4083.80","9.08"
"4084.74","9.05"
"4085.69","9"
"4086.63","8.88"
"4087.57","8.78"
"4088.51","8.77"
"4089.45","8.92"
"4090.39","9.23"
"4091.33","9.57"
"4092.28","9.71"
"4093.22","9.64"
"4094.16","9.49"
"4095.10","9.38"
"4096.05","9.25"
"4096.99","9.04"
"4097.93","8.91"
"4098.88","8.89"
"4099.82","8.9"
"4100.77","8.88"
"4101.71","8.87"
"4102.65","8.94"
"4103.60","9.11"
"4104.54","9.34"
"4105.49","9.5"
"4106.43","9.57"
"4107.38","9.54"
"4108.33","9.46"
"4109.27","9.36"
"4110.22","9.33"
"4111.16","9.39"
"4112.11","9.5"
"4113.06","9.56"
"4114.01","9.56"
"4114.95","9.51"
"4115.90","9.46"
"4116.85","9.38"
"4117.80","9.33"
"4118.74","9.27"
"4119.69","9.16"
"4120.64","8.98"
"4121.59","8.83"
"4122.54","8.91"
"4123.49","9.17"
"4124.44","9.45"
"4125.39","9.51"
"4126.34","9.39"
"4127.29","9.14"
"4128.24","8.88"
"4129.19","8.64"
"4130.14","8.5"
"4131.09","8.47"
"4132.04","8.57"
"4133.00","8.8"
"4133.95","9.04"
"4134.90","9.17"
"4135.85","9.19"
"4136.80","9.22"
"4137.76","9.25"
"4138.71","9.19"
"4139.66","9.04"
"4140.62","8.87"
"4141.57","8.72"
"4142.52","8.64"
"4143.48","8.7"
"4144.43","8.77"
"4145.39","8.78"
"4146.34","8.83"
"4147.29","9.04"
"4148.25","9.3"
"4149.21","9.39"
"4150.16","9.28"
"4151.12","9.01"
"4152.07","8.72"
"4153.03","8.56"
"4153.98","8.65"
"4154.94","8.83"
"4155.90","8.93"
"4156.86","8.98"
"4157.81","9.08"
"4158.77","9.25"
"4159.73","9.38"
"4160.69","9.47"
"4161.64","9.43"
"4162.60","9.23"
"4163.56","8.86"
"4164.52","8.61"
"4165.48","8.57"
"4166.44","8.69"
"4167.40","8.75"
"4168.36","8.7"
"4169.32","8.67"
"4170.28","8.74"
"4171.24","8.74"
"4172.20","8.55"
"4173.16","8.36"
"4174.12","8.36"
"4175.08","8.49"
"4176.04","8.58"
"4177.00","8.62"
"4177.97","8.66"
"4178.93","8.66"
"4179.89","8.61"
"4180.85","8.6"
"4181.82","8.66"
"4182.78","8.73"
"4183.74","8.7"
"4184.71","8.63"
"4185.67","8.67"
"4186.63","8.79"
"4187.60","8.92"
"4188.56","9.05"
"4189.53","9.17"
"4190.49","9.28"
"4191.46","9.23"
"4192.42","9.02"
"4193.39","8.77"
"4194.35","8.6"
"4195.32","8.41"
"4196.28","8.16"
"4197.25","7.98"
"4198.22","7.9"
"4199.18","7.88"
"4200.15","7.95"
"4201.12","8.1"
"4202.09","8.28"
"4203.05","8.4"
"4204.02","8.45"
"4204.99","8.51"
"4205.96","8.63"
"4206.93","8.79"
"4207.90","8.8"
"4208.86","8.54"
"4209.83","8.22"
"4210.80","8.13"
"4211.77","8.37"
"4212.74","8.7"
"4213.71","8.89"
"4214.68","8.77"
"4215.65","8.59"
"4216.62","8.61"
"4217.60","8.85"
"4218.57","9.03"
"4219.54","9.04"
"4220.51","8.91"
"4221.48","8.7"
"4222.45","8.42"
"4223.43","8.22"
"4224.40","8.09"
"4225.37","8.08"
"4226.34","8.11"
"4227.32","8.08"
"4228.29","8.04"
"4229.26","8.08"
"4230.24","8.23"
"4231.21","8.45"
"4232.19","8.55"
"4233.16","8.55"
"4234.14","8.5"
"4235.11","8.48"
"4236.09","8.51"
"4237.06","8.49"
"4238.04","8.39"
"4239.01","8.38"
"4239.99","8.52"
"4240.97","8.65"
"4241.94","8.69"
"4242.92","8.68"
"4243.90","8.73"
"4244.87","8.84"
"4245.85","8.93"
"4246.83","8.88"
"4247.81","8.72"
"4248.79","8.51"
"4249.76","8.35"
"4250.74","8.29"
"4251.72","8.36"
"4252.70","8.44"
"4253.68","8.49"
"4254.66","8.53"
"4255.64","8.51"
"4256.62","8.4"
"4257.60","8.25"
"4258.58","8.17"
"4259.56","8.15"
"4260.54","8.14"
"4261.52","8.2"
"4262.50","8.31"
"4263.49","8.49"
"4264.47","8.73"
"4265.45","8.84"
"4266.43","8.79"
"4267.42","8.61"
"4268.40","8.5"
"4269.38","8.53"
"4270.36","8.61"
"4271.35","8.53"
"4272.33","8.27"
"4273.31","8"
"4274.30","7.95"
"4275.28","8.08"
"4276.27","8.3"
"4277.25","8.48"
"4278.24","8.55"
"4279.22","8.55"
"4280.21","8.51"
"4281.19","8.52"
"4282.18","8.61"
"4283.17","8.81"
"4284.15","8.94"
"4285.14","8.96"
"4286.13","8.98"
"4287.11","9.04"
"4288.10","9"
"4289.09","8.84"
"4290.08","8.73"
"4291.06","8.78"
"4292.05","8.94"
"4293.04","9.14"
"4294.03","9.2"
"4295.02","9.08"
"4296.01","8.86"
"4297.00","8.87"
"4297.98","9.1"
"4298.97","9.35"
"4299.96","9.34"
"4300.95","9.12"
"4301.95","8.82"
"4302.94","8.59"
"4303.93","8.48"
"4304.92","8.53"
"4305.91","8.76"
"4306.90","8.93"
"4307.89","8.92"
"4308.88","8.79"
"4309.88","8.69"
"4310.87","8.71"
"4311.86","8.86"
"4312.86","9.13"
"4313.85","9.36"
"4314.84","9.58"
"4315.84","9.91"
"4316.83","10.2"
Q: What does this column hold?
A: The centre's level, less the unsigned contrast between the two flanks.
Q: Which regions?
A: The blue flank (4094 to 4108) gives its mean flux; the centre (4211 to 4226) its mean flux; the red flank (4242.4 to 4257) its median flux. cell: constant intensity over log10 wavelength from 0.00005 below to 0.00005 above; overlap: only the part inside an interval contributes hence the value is 7.95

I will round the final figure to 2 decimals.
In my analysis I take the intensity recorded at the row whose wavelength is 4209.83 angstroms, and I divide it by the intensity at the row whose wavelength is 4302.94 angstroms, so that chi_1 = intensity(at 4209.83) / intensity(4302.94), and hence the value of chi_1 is 0.96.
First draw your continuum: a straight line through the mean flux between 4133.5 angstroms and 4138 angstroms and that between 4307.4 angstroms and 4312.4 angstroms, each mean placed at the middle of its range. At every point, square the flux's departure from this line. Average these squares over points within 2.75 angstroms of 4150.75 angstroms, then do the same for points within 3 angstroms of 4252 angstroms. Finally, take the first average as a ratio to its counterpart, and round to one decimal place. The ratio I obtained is 0.4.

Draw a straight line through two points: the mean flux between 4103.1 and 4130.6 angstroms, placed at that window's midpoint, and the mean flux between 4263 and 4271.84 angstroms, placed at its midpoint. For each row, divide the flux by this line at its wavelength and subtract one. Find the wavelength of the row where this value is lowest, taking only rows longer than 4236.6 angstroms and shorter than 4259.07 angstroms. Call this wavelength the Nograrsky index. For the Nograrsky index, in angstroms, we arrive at 4258.58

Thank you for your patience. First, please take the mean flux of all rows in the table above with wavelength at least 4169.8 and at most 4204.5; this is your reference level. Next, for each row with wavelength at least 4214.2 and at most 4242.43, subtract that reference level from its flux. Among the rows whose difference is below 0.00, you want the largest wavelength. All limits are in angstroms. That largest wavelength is 4239.99 angstroms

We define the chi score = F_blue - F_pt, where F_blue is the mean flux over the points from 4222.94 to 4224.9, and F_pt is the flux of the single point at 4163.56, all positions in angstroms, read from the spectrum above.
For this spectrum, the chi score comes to -0.70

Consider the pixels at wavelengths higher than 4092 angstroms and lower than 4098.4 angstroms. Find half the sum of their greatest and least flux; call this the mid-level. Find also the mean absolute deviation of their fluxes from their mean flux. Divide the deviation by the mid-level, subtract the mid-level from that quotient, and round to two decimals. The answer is -9.28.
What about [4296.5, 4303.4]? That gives -8.94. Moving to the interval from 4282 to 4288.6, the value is -8.81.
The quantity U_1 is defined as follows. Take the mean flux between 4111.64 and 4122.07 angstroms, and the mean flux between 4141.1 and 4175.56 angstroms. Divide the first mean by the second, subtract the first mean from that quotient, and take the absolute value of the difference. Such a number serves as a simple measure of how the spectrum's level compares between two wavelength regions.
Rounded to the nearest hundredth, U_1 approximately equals 8.27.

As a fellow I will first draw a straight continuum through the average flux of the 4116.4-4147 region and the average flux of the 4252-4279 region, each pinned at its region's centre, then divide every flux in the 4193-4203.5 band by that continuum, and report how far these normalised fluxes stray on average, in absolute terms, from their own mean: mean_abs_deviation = 0.028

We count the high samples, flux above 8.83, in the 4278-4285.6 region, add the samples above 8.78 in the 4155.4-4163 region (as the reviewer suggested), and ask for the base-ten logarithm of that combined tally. 1.0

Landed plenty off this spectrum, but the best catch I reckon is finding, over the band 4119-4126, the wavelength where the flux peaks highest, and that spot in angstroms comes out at 4125.39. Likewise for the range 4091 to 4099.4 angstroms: 4092.28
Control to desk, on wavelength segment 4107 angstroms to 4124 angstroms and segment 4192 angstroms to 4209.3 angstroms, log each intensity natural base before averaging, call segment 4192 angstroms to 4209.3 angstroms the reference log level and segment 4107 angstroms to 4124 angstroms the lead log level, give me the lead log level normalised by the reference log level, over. 1.05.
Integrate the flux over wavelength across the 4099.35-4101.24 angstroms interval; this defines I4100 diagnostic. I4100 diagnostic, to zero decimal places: 17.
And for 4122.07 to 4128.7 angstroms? 61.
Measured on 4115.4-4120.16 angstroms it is 44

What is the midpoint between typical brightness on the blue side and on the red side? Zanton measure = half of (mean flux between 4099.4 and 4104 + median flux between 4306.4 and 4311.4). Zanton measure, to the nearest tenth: 8.9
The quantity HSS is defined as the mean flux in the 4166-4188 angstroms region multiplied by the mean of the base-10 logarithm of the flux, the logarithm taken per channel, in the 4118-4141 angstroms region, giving 8.26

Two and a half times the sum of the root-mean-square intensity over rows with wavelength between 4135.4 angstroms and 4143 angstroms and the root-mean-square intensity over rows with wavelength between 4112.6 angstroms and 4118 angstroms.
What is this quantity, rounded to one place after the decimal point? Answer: 46.2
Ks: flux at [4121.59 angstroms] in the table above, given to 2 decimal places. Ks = 8.83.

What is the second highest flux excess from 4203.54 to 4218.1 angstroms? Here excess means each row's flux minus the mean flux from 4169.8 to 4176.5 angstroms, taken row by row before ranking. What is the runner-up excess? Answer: 0.30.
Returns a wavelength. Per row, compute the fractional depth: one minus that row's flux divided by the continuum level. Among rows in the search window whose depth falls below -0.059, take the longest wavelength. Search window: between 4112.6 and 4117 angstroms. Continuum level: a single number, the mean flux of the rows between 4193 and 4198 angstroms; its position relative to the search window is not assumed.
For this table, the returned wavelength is 4116.85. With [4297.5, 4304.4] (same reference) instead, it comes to 4300.95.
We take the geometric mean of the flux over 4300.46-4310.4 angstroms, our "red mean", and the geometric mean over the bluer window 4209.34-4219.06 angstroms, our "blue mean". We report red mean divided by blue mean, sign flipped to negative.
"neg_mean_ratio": -1.02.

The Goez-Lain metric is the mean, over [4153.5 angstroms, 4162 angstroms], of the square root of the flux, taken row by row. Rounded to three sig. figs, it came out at 3.02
